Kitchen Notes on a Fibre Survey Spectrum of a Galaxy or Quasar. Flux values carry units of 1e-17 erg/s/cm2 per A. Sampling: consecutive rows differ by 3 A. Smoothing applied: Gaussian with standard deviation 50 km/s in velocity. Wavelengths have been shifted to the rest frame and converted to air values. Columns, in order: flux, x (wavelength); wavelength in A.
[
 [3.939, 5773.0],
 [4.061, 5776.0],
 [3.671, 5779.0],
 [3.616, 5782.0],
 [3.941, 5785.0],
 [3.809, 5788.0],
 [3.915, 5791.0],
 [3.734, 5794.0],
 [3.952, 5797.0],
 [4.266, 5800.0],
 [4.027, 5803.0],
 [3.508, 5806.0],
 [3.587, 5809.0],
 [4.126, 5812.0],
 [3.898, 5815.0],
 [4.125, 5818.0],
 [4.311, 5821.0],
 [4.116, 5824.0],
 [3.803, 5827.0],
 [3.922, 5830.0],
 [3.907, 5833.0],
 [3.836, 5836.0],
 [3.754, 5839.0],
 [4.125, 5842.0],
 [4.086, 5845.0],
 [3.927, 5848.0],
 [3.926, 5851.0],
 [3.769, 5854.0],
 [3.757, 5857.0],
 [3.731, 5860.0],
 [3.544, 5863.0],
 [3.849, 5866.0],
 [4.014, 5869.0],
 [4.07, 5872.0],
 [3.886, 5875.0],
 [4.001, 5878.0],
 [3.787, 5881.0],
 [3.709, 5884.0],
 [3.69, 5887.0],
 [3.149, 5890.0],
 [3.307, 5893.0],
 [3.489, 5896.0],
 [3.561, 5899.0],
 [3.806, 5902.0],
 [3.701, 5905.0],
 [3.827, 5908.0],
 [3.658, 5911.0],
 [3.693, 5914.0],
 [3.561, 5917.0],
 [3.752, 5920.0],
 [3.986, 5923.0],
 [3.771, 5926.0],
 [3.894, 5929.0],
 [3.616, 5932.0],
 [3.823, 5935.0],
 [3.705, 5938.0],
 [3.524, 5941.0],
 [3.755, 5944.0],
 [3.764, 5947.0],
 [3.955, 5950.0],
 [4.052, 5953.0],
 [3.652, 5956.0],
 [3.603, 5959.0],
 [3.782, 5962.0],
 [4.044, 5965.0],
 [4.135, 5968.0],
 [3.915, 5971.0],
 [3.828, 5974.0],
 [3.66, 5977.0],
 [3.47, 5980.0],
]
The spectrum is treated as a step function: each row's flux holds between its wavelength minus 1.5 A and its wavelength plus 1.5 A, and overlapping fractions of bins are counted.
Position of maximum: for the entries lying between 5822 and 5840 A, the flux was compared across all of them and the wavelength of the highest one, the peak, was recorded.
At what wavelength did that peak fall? 5824.0 A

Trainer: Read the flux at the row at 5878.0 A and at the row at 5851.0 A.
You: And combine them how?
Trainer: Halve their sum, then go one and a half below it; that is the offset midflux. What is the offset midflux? 2.46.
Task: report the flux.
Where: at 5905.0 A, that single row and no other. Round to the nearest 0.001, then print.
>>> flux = 3.701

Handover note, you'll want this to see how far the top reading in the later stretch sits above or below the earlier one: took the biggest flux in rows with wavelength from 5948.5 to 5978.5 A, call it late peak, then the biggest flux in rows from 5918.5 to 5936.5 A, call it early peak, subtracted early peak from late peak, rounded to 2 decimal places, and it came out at 0.15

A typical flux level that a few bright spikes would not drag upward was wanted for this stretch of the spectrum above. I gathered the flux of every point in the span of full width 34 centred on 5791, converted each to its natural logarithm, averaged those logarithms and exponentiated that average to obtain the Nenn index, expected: 3.86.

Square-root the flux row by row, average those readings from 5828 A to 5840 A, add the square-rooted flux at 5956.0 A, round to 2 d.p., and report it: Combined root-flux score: 3.87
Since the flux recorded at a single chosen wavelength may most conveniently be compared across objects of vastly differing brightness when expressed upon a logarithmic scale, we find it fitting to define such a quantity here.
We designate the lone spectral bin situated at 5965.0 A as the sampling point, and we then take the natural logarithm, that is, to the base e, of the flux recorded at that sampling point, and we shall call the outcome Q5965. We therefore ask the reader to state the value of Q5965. 1.40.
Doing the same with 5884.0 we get 1.31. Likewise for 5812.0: 1.42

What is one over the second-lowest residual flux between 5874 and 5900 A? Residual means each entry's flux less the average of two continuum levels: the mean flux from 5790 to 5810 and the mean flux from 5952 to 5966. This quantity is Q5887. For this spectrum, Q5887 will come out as -1.9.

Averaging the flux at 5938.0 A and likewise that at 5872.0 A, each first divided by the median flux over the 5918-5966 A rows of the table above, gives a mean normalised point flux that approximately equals 1.03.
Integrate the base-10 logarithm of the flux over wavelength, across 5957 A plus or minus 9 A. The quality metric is 10.5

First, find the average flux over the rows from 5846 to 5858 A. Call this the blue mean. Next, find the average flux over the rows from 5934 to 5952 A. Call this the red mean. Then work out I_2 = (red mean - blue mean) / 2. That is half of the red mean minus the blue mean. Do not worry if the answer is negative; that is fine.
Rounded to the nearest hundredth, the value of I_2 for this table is -0.05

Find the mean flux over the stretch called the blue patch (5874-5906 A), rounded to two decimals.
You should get 3.64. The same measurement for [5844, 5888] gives 3.85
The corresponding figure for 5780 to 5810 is 3.84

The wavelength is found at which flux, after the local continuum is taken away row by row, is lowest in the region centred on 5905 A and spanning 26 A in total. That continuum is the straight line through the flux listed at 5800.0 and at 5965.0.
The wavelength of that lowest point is 5893.0 A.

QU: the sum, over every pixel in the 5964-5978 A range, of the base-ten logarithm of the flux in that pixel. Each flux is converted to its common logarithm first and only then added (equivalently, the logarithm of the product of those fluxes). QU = 3.0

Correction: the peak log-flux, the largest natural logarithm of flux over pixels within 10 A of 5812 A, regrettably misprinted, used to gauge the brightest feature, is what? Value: 1.46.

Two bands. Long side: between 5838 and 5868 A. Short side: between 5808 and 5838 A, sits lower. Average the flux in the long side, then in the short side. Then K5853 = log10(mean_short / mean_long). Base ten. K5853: 0.013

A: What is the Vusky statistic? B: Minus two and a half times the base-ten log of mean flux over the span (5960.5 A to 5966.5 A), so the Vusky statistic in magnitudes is -1.48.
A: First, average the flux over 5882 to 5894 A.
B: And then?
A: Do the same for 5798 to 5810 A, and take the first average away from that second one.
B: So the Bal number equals 0.38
